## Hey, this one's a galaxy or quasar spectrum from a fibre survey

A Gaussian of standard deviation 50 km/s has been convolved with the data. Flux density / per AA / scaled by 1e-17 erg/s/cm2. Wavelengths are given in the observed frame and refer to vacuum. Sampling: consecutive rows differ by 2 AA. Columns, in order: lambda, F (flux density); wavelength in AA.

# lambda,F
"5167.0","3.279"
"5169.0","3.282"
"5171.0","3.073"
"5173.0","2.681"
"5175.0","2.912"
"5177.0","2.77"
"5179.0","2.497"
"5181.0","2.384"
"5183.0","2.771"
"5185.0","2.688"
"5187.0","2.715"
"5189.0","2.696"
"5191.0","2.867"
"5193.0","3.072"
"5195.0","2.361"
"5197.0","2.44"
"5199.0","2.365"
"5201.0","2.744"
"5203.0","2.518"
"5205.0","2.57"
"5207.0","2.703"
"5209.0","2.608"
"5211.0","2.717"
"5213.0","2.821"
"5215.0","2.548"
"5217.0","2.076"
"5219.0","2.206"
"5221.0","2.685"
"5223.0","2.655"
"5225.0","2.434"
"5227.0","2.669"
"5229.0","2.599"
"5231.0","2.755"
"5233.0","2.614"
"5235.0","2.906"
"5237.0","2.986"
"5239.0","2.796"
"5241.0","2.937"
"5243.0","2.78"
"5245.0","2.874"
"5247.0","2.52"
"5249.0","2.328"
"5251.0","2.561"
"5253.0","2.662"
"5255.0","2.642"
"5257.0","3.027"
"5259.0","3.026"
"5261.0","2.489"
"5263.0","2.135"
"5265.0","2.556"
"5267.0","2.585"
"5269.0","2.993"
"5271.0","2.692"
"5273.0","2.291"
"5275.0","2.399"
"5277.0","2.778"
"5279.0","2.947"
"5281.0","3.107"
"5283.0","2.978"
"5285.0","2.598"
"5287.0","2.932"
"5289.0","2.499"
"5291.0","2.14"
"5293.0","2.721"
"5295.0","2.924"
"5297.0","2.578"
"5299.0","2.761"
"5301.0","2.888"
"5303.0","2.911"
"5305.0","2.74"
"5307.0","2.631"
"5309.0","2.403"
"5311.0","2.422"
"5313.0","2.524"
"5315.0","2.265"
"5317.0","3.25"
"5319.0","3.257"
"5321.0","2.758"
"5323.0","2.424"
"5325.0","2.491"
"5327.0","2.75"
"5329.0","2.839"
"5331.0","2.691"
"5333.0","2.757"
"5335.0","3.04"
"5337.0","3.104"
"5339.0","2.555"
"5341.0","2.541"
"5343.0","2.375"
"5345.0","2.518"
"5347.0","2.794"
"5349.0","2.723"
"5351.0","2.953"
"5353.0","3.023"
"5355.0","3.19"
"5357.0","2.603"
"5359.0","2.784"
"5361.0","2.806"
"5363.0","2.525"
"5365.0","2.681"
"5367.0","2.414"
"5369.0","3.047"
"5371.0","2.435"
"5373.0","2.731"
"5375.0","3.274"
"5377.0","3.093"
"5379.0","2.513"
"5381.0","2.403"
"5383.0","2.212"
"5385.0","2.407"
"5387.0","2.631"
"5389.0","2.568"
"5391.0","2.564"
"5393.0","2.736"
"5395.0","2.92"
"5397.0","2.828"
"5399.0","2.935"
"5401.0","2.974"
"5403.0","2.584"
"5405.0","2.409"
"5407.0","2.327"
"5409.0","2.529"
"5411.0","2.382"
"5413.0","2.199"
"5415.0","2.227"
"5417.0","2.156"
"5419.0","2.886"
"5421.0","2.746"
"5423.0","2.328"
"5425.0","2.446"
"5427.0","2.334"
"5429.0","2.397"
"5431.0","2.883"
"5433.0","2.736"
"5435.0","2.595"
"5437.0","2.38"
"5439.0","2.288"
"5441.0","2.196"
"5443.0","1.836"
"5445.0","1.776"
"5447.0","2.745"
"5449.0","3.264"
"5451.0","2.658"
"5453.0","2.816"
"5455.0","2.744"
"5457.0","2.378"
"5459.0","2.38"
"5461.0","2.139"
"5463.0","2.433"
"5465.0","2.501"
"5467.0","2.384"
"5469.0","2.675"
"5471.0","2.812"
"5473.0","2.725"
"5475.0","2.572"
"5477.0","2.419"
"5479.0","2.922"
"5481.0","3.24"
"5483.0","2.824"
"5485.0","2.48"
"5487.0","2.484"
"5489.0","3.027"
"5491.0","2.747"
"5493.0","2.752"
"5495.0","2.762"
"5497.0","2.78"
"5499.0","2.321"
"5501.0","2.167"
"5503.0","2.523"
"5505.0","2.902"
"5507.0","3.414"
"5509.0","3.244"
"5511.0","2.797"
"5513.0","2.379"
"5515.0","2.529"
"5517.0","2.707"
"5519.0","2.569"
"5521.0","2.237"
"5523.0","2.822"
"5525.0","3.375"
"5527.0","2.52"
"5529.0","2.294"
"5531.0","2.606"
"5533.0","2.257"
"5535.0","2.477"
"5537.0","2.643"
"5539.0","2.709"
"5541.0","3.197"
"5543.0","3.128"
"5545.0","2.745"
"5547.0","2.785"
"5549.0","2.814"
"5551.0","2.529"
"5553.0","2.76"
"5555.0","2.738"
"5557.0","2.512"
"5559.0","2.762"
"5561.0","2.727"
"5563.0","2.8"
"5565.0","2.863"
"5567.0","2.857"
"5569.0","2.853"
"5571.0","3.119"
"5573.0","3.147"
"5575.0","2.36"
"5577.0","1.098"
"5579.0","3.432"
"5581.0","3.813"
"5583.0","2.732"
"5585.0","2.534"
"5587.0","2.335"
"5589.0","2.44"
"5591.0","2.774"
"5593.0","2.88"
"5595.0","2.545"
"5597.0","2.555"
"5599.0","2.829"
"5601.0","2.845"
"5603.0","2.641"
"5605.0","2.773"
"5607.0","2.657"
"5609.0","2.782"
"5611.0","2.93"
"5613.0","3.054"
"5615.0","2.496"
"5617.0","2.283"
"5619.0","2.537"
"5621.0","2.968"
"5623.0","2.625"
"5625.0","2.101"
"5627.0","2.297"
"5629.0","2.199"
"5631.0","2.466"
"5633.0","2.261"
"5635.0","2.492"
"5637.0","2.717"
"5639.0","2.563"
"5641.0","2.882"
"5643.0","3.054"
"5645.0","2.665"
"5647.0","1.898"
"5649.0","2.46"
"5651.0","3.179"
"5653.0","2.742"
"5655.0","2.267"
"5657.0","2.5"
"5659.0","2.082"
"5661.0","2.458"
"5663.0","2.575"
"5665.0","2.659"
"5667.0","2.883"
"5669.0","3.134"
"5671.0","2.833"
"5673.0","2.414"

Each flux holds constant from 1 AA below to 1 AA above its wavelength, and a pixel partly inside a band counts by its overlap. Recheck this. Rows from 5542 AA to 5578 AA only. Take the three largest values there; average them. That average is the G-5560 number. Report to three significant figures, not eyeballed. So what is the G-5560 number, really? 3.13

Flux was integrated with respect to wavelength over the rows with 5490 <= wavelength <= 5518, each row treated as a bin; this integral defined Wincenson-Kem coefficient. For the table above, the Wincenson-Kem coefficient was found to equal 76.0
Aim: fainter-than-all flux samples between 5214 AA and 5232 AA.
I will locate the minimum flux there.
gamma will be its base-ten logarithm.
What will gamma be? 0.317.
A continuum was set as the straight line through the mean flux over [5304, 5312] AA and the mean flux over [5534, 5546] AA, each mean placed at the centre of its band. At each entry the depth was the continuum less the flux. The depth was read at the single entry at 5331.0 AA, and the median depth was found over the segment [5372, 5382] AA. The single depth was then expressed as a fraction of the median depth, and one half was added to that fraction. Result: 1.6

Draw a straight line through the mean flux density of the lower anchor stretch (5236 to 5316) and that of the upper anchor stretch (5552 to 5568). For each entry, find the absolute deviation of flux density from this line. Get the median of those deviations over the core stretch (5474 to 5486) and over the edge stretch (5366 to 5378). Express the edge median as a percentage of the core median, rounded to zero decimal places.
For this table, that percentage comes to 143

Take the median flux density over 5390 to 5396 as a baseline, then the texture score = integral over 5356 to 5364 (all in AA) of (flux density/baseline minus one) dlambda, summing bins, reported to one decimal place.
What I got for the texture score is -0.2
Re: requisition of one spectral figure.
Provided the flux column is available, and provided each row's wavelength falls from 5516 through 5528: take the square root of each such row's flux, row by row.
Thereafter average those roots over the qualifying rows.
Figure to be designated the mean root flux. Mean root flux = 1.64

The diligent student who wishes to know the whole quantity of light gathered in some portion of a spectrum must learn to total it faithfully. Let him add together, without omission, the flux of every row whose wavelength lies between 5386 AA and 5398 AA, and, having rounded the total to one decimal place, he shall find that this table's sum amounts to 16.2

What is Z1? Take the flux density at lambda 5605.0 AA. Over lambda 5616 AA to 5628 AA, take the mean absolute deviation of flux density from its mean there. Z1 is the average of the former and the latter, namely 1.51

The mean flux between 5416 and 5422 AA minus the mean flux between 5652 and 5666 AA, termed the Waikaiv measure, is 0.1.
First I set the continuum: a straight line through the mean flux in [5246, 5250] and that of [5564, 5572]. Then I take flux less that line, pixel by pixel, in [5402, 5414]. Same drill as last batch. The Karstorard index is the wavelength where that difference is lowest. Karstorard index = 5413.0 AA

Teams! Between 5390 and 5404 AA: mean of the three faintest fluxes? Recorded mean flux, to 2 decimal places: 2.63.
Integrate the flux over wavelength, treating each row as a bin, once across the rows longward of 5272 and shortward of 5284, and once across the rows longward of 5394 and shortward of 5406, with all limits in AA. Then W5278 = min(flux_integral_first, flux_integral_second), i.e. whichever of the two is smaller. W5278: 33.0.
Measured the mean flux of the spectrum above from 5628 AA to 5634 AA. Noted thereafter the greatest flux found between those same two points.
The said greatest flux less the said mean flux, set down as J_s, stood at 0.16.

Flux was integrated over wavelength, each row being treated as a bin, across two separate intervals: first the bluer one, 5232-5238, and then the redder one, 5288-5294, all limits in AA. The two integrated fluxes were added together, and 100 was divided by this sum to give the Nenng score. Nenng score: 3.15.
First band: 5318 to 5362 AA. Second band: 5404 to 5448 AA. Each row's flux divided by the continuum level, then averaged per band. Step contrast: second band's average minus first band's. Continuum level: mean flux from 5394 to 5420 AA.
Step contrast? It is -0.14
